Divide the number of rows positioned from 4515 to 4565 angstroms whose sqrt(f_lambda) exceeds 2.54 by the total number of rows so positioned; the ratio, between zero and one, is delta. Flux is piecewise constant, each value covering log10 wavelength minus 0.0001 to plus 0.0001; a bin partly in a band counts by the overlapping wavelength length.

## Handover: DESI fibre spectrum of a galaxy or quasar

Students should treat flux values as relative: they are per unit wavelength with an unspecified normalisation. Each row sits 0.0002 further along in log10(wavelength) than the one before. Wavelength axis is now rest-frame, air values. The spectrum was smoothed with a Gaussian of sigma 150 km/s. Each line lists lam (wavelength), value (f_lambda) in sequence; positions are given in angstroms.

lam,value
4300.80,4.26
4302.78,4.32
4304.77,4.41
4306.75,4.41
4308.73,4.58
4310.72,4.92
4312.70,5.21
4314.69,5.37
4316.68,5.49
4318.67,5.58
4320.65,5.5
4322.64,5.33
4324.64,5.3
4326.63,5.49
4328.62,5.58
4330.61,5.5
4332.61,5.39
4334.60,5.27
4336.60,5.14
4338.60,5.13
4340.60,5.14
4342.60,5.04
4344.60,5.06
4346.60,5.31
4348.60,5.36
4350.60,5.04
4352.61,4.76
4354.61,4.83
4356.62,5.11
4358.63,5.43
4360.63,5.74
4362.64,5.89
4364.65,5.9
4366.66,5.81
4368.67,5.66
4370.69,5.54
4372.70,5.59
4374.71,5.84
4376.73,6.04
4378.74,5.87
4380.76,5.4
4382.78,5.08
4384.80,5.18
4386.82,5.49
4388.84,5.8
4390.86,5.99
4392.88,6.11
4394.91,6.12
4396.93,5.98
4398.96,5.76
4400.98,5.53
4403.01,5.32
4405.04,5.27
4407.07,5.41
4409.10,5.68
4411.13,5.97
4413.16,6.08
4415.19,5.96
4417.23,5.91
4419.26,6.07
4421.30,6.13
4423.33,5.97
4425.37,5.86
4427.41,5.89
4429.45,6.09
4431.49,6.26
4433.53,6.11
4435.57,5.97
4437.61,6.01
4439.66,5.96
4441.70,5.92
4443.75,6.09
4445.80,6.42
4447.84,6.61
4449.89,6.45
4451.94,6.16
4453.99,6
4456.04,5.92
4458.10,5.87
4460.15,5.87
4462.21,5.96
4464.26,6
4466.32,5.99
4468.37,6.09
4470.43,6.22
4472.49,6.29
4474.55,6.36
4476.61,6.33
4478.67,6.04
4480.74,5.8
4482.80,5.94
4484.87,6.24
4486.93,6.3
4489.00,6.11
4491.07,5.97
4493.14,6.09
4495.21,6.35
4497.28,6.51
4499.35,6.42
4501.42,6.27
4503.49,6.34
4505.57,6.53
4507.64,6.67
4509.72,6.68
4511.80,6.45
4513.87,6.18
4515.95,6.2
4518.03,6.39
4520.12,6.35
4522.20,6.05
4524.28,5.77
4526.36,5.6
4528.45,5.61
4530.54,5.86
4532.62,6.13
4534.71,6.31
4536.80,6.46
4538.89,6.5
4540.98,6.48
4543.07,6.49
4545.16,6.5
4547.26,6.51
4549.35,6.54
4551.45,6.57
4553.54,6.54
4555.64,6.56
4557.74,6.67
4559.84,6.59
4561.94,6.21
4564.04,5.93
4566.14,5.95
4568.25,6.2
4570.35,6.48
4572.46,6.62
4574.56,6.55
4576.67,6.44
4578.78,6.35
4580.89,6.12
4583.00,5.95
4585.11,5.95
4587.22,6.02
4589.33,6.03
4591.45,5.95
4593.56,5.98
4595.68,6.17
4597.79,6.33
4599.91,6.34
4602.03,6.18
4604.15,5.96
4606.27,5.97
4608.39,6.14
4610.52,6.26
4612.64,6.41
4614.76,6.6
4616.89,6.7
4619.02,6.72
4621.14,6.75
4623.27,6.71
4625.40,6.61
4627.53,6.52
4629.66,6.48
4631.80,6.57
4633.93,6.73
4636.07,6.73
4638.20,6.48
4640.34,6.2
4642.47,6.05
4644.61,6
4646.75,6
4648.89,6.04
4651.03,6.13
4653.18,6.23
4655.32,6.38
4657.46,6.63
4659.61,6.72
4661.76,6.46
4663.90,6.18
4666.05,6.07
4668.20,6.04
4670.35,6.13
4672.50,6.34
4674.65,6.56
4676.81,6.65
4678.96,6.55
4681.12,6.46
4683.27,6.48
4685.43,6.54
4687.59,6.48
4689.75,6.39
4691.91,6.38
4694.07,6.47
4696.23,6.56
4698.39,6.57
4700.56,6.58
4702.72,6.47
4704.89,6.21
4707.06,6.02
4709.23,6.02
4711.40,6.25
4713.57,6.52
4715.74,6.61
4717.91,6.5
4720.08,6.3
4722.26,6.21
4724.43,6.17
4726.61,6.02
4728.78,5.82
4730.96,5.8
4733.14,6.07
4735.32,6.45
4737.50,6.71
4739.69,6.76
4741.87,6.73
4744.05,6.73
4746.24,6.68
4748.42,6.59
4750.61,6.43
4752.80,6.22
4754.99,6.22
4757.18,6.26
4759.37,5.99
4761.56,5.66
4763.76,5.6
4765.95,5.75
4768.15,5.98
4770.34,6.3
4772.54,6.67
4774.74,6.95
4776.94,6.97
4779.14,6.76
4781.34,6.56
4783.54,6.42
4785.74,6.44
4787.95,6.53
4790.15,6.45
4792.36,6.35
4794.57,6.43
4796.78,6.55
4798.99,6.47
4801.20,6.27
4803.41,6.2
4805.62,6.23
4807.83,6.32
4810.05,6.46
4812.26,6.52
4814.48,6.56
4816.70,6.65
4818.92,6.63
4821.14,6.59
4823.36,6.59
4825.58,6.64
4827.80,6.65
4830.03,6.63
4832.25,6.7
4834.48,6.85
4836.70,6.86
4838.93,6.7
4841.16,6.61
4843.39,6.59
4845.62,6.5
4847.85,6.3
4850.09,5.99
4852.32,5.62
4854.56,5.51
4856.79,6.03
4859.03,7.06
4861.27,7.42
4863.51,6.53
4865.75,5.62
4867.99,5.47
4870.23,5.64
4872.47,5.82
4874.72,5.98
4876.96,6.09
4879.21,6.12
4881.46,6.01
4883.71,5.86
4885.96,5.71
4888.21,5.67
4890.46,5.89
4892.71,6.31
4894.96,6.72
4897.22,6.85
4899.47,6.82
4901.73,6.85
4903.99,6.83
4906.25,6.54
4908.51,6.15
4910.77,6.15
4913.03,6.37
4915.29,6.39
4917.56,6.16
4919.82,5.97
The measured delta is 0.50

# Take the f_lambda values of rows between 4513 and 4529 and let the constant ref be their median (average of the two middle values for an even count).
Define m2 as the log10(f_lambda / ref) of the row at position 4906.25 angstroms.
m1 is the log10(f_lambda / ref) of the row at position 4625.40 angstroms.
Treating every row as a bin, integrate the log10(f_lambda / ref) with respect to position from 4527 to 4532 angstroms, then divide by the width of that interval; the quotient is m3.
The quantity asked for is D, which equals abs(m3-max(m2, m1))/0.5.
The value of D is 0.12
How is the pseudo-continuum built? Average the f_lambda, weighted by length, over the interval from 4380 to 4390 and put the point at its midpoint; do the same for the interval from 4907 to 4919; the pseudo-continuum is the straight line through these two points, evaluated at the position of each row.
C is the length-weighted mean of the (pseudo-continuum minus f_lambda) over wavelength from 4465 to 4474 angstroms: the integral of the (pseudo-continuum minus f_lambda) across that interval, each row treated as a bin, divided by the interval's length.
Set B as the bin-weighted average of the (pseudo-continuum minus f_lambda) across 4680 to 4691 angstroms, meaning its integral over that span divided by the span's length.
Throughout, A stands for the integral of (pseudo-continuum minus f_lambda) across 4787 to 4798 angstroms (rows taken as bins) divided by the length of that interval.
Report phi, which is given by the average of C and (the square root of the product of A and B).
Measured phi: -0.07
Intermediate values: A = -0.41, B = -0.59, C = -0.62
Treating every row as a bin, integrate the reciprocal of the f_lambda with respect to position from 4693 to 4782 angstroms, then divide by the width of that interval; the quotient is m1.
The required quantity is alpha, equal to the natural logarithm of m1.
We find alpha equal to -1.84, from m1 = 0.158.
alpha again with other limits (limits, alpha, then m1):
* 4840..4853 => -1.84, 0.159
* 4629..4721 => -1.85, 0.157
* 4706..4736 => -1.82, 0.162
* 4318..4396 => -1.70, 0.184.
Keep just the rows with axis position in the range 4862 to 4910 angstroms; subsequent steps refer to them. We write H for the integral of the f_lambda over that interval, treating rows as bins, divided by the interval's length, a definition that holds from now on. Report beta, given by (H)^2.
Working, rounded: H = 6.2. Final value 38.2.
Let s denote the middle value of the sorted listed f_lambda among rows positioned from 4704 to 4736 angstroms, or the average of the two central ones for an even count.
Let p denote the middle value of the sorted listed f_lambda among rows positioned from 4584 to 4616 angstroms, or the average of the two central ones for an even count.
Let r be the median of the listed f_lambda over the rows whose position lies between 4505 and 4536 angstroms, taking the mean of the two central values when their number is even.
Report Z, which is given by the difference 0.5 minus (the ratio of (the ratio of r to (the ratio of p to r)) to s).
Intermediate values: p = 6.14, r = 6.20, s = 6.2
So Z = -0.51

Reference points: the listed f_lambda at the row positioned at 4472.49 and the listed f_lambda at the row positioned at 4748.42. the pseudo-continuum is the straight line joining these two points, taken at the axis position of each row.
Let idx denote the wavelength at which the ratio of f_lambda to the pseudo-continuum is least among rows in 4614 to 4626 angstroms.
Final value 4625.40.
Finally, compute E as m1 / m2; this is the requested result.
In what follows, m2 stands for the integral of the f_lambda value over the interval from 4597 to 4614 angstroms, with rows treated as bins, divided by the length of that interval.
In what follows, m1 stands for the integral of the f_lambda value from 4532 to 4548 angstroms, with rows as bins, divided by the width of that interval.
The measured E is 1.04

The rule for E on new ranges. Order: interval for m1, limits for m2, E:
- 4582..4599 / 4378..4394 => 1.08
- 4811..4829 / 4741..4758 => 1.02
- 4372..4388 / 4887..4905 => 0.86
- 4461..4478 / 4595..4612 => 1.00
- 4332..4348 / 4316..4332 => 0.95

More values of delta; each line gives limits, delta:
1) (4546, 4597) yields 0.42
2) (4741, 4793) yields 0.42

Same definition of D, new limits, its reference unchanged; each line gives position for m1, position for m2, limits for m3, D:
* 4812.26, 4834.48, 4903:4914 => 0.06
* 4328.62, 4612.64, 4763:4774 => 0.04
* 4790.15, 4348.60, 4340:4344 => 0.21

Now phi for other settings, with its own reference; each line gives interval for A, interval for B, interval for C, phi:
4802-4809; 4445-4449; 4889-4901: 0.07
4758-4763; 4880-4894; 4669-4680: -0.18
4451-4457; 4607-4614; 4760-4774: 0.25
